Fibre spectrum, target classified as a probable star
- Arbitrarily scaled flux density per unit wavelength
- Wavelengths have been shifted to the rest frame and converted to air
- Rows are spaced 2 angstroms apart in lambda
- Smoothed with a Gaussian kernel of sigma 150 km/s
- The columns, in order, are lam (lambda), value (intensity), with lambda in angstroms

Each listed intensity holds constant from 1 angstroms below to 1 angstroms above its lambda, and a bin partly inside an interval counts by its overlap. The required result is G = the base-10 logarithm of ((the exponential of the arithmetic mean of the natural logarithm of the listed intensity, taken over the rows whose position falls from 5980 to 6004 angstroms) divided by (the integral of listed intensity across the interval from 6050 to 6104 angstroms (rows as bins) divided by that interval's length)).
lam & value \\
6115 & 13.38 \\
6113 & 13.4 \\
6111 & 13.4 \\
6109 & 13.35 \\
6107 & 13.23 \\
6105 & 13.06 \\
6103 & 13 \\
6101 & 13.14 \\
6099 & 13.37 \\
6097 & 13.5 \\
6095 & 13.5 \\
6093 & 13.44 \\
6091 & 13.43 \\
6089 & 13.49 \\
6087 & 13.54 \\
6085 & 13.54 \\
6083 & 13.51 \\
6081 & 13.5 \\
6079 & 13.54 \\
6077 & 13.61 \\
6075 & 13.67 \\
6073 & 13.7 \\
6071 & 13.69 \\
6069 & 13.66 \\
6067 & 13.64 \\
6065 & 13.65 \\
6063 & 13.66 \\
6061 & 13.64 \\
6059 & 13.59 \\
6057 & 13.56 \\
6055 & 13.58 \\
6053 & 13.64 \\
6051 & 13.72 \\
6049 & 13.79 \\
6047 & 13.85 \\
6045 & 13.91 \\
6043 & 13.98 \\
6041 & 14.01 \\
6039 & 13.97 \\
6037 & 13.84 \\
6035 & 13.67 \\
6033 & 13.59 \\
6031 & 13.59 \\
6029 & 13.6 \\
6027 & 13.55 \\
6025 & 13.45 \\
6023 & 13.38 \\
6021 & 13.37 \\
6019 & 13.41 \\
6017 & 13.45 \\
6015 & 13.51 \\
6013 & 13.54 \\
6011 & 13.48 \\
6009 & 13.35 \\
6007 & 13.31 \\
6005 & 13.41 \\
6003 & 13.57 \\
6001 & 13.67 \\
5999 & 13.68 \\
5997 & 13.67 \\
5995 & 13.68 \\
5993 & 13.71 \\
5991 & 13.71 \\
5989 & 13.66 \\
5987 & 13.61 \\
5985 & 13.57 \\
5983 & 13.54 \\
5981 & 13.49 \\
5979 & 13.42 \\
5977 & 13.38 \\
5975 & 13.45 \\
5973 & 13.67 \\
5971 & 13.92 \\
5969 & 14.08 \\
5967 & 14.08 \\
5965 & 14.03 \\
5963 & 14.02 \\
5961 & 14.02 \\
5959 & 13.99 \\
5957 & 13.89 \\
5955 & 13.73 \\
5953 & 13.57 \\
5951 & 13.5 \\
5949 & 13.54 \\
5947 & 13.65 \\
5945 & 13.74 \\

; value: 0.003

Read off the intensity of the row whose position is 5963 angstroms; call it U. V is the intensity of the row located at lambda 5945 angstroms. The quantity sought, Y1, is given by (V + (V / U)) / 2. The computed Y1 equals 7.36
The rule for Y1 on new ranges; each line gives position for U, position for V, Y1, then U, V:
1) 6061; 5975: 7.22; 13.64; 13.45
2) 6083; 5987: 7.31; 13.51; 13.61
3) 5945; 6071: 7.34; 13.74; 13.69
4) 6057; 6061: 7.32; 13.56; 13.64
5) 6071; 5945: 7.37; 13.69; 13.74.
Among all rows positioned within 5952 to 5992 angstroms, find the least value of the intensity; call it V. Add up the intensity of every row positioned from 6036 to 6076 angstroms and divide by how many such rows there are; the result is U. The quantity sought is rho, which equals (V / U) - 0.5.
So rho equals 0.474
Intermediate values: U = 13.7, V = 13.38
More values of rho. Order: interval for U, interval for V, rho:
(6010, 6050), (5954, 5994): 0.480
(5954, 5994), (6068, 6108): 0.446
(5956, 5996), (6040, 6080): 0.485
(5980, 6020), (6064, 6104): 0.459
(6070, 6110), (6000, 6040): 0.490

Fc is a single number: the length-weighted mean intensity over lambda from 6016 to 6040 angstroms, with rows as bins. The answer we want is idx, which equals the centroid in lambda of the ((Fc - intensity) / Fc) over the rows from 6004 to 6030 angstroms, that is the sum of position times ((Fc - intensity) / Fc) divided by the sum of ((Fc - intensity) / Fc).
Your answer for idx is 6014.5 angstroms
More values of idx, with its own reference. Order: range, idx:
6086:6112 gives 6102.2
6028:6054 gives 6042.8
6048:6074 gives 6060.7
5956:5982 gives 5962.1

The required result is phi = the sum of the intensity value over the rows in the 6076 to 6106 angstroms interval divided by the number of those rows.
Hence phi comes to 13.4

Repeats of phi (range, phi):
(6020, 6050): 13.7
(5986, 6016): 13.6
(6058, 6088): 13.6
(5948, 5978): 13.8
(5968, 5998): 13.6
